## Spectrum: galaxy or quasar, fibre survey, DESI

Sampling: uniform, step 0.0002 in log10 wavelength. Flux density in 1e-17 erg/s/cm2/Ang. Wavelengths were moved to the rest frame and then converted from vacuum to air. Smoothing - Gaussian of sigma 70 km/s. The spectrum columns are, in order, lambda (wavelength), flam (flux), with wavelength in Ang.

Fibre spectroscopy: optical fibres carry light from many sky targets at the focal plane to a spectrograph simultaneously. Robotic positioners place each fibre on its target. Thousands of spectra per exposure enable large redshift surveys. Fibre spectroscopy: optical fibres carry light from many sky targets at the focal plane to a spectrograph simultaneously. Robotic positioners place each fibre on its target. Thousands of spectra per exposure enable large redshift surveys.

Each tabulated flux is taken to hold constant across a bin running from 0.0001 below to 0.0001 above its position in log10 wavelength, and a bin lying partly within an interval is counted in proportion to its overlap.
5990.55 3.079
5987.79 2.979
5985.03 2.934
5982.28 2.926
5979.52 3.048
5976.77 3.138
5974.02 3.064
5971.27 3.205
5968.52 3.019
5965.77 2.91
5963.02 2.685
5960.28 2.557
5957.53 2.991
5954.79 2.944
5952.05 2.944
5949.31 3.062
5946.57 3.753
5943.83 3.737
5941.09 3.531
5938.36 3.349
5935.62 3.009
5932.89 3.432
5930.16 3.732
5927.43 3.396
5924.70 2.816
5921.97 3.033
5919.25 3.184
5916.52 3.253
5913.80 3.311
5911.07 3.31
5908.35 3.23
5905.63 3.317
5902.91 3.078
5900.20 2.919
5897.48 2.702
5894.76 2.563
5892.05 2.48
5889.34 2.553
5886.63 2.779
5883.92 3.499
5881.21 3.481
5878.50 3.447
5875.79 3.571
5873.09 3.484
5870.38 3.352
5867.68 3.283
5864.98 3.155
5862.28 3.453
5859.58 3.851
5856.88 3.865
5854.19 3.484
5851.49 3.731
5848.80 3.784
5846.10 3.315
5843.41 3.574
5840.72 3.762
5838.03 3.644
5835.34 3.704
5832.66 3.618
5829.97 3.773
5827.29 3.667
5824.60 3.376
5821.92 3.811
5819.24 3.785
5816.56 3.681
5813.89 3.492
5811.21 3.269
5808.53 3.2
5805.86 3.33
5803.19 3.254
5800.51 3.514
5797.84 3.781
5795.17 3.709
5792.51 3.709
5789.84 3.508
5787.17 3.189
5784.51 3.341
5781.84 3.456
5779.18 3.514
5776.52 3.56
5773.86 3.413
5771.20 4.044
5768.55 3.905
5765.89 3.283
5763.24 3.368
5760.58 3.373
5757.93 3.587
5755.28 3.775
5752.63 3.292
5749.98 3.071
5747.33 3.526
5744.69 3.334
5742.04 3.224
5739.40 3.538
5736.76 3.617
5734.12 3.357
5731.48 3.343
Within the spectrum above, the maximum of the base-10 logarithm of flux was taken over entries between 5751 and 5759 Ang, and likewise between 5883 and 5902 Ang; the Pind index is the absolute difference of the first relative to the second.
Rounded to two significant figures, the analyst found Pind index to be 0.033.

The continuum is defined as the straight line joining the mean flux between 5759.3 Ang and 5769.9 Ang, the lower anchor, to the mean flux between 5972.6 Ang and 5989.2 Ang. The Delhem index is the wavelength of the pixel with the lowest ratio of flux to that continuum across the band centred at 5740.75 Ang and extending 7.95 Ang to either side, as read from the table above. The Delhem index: 5742.04 Ang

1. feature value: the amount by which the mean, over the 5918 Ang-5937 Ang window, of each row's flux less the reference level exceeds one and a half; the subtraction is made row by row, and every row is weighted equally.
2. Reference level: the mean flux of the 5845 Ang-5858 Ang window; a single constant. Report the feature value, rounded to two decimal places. -1.91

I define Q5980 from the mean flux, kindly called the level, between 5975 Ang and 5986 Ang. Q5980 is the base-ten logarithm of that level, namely 0.48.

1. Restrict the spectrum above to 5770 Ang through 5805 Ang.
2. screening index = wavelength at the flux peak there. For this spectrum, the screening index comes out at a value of 5771.20 Ang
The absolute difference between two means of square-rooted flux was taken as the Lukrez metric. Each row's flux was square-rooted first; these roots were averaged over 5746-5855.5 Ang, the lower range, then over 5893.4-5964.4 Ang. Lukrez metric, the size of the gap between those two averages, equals 0.109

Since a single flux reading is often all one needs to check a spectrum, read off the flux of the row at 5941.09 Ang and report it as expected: 3.531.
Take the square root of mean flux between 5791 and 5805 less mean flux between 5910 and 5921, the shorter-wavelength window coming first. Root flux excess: 0.57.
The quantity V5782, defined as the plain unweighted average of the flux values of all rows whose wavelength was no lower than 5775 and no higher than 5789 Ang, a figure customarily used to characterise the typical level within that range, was 3.41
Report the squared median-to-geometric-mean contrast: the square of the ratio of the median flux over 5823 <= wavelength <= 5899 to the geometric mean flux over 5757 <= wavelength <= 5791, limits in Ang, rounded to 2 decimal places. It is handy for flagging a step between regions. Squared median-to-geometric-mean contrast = 0.99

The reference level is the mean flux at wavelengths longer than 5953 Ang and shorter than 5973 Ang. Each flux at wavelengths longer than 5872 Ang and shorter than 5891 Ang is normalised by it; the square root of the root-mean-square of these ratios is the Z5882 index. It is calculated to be 1.06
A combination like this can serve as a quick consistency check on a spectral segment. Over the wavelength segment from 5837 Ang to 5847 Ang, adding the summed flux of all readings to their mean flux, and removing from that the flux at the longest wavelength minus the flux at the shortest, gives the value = 18.2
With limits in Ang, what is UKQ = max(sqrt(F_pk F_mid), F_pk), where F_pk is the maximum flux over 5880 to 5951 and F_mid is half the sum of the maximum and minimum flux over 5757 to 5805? 3.75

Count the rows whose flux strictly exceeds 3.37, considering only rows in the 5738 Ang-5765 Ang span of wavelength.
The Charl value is 5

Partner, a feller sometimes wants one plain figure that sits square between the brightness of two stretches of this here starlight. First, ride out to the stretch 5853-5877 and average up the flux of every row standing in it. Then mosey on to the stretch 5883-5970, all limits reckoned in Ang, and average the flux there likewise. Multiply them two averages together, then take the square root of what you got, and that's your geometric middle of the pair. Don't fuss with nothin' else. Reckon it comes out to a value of 3.29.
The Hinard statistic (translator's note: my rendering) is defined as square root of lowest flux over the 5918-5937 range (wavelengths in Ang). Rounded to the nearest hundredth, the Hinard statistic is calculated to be 1.68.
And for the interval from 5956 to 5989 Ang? 1.60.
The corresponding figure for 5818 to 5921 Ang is 1.57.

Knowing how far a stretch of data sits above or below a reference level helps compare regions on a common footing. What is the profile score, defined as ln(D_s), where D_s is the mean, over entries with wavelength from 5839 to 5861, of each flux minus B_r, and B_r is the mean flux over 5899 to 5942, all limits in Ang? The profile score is -0.85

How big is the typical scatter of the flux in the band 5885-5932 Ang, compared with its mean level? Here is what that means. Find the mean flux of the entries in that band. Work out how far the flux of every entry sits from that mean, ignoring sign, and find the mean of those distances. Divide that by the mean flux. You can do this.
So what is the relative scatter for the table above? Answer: 0.10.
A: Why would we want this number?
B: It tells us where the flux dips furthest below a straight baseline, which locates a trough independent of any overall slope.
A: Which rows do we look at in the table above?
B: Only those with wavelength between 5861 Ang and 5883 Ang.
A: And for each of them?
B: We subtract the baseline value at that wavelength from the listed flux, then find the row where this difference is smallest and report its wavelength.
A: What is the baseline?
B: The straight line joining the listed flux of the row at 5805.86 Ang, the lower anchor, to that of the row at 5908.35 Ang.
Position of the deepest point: 5864.98 Ang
